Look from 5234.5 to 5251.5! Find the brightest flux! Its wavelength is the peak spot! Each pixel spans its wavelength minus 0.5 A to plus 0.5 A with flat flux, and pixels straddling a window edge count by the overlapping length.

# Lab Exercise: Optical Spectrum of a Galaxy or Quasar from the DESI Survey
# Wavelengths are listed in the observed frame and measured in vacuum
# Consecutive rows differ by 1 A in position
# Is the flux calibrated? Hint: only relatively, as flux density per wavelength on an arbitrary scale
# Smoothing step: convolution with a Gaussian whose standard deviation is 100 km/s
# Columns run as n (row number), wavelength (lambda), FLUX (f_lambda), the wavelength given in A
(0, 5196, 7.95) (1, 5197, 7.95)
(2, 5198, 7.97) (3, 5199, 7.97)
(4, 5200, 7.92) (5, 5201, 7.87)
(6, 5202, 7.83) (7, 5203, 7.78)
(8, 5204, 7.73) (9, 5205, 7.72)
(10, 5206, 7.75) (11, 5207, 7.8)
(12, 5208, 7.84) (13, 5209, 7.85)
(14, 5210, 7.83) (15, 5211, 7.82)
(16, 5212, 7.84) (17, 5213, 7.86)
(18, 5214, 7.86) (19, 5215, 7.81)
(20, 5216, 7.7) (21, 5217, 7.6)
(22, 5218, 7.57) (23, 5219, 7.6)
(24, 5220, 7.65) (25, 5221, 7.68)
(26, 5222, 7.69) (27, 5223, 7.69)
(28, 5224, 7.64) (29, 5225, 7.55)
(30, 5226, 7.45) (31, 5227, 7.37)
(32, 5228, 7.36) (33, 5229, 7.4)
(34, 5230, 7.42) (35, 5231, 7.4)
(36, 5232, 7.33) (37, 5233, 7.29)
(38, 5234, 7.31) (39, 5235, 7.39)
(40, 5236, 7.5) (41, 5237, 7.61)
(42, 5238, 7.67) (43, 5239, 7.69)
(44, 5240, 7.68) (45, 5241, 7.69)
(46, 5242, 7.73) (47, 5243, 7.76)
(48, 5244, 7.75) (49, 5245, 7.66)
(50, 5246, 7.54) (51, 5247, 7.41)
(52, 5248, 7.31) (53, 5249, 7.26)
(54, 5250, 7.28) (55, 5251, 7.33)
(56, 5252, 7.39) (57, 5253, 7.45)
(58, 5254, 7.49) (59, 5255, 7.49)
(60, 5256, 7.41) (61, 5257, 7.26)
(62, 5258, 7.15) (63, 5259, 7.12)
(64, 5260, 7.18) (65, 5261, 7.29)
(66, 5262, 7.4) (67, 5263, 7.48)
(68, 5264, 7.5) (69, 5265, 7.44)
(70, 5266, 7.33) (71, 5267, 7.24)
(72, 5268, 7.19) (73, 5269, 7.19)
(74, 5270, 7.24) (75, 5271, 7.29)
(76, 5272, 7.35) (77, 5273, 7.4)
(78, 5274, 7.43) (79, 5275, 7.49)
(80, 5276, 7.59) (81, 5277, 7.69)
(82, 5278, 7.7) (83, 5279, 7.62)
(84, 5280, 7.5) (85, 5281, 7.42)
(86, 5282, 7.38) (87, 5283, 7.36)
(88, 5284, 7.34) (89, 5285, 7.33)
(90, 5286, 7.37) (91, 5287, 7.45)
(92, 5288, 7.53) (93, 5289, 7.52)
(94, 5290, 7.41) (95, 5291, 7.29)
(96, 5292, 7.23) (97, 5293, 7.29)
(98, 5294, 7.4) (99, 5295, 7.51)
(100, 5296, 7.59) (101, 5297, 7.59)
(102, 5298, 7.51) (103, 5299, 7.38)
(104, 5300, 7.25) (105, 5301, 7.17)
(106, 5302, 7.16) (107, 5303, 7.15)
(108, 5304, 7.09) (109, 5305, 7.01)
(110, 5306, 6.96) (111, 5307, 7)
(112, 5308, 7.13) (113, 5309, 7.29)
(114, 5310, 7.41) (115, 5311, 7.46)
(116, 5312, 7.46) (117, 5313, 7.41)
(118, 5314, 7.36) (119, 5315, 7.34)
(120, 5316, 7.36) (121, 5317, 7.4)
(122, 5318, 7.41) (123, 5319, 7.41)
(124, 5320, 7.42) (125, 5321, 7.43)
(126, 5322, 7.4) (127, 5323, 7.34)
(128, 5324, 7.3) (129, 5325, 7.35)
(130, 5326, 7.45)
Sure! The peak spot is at 5243 A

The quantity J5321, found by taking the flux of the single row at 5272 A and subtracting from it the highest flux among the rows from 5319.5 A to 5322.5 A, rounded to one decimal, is -0.1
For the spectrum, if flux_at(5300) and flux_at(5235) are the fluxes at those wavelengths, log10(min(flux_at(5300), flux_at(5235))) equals 0.860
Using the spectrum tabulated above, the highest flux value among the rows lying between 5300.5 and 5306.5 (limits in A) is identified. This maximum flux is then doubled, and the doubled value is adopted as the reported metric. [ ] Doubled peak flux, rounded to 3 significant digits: 14.3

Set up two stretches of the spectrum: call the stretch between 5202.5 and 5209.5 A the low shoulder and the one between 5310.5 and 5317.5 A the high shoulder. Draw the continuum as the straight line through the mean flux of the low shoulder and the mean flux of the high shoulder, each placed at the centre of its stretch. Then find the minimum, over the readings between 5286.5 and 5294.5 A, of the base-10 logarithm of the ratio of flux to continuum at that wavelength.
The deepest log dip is -0.015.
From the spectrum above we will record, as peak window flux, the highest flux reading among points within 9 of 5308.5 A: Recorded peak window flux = 7.46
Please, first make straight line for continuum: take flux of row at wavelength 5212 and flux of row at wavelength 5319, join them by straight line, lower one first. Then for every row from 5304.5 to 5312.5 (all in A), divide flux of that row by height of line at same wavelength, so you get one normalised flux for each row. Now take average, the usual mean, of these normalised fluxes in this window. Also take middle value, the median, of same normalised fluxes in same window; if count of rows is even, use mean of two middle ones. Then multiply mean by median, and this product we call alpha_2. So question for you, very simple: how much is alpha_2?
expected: 0.94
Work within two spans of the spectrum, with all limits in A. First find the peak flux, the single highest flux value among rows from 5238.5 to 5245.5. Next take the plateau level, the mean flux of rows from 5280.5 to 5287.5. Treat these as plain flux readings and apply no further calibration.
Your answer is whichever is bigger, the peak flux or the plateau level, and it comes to 7.76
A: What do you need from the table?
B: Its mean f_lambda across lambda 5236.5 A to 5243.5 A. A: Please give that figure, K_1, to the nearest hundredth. 7.69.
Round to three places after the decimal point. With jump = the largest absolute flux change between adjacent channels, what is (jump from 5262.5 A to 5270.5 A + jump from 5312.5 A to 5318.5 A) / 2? 0.080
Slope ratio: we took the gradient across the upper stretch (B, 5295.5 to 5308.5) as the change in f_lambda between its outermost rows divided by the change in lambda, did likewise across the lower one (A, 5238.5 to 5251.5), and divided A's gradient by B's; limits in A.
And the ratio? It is 0.8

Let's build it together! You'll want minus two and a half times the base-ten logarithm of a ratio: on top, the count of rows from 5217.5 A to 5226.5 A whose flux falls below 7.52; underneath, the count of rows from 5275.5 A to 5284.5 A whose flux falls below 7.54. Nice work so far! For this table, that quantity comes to 1.7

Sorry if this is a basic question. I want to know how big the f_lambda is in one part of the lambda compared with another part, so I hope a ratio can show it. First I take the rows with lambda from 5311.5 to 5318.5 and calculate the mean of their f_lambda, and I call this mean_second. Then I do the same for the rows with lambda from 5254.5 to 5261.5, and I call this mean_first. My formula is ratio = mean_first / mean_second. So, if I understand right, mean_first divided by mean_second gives 0.984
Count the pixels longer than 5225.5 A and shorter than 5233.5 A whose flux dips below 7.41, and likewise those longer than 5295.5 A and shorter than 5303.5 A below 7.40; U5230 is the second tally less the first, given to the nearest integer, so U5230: -1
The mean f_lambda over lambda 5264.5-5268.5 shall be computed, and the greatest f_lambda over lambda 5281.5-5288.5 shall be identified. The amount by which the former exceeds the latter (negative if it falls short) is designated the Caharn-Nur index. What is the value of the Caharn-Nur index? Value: -0.23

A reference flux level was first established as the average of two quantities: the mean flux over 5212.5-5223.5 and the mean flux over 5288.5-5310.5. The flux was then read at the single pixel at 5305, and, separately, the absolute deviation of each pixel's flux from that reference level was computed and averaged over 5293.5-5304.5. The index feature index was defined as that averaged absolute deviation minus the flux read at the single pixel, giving -6.82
